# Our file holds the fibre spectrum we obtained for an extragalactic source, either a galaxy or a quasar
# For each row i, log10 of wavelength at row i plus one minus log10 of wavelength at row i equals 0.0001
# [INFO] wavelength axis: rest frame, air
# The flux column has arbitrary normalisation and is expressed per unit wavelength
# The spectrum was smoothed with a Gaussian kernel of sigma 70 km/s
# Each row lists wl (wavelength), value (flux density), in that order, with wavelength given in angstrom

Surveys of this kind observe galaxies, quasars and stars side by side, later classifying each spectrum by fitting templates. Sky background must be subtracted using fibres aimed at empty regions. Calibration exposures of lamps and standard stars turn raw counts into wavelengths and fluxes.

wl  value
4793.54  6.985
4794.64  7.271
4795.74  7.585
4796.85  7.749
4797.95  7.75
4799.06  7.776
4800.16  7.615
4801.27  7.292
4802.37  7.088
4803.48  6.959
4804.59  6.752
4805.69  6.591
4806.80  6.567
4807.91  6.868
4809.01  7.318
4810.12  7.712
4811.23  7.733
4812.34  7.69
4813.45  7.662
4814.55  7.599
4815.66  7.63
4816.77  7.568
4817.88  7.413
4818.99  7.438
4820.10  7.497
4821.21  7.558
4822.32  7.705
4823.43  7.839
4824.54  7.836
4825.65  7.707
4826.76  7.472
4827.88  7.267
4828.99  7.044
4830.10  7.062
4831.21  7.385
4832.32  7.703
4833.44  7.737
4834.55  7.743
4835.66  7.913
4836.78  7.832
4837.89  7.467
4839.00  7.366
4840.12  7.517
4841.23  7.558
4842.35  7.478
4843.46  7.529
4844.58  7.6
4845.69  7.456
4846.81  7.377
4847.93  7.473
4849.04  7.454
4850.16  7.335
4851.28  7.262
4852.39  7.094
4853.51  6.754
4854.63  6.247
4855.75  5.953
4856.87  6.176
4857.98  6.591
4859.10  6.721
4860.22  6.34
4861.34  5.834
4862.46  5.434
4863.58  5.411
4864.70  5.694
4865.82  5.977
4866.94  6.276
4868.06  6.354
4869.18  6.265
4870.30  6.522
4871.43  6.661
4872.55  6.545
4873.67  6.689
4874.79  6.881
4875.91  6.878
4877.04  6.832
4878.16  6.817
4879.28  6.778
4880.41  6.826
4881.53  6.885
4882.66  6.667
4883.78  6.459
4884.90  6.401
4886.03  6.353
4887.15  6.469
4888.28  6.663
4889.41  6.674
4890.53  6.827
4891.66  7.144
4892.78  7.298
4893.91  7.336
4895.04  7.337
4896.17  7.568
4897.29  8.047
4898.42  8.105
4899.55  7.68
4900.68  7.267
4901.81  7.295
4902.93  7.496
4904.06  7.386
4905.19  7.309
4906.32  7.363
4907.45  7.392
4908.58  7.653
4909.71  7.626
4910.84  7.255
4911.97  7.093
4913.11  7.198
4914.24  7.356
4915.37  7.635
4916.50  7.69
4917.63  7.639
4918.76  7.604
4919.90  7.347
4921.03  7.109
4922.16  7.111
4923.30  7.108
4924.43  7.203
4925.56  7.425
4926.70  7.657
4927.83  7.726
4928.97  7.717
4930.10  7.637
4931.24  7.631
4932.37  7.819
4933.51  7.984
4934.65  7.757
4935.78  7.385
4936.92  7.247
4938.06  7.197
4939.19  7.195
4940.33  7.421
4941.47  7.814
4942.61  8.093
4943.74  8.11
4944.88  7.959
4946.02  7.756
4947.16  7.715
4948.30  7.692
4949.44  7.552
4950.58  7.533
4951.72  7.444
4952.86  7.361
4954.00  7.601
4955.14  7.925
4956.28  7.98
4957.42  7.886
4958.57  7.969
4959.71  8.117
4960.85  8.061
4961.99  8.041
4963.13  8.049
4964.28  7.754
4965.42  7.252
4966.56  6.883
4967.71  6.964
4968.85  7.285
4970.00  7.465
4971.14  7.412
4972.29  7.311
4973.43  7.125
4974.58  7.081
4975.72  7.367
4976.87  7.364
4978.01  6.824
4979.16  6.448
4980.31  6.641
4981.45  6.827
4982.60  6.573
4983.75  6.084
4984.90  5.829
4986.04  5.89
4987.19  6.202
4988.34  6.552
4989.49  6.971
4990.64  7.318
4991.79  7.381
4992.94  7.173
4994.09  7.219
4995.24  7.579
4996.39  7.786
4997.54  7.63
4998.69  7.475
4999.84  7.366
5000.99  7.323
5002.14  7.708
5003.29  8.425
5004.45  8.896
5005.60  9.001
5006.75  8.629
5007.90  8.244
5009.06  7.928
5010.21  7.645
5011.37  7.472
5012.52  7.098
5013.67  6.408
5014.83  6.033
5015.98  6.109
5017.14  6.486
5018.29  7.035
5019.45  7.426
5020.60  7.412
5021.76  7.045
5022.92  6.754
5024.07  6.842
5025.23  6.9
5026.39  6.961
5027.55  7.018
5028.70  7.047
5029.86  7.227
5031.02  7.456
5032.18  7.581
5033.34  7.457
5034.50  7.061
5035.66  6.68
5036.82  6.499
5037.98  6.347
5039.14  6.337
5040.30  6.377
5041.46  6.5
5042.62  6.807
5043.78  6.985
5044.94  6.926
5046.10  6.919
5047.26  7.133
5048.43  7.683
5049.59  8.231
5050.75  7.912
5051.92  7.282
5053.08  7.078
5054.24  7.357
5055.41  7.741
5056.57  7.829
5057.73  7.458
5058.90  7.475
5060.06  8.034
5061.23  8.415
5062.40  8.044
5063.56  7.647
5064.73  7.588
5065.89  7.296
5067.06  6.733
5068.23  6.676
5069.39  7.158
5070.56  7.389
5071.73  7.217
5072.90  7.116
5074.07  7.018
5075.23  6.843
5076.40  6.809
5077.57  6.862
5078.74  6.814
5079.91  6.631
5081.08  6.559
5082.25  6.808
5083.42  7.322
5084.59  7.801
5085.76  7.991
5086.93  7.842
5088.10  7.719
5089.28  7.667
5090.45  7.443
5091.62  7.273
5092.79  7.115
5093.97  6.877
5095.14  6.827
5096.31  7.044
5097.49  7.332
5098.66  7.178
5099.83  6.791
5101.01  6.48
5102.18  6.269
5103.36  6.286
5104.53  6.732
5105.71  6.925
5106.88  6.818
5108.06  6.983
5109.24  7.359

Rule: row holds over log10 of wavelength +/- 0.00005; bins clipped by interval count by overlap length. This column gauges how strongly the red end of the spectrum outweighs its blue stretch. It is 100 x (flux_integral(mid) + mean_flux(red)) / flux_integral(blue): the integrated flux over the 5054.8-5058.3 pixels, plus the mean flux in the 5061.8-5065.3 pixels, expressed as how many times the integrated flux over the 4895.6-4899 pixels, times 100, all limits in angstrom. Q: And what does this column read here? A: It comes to 129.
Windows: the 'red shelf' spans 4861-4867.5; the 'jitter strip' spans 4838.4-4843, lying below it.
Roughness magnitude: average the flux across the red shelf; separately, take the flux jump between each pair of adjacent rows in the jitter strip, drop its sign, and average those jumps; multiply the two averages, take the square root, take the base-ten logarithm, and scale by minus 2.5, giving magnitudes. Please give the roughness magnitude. 0.35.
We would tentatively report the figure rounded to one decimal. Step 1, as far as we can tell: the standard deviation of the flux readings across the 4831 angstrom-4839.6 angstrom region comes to 0.2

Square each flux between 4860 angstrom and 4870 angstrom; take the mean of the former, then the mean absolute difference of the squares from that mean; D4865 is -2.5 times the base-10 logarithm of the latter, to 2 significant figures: -1.4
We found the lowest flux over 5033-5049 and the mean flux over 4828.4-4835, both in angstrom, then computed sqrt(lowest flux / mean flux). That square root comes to 0.923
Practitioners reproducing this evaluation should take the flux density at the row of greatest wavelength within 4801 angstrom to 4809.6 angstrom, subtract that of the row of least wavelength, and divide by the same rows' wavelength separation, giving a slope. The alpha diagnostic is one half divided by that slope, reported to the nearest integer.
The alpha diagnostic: 149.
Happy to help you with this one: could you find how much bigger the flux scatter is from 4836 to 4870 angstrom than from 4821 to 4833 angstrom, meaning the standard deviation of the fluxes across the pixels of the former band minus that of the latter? 0.45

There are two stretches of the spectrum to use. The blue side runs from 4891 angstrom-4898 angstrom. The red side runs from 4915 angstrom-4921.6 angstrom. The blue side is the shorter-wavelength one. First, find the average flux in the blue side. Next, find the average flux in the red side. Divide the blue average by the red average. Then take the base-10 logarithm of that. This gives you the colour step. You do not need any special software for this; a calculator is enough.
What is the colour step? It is -0.003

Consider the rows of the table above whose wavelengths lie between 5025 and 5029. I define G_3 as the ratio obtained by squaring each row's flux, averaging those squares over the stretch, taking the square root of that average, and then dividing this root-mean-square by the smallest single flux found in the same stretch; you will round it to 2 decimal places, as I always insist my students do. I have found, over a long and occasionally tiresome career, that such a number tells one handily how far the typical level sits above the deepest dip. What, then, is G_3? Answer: 1.01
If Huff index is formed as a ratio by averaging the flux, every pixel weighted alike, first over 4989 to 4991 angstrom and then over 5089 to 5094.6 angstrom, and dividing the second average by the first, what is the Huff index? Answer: 1.02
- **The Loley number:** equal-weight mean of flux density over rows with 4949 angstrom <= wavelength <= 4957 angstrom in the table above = 7.6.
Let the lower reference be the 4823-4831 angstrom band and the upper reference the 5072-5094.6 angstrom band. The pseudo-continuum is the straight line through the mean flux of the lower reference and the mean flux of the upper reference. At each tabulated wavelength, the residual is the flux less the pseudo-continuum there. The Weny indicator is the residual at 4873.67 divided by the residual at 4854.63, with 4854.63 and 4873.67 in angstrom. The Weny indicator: 0.6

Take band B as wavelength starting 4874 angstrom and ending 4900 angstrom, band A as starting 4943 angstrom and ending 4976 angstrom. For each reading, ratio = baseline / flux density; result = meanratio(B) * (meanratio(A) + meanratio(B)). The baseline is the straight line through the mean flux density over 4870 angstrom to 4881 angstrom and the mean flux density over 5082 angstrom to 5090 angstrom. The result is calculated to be 1.86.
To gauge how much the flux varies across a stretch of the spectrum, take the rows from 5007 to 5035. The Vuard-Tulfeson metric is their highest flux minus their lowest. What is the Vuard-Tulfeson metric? 2.2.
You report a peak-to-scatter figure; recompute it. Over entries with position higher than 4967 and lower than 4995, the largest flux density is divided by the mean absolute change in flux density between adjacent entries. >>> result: 33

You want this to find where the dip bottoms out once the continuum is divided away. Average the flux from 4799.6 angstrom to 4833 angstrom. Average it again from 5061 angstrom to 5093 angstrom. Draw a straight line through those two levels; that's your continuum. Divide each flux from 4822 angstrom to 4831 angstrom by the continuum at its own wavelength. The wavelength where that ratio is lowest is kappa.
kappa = 4828.99 angstrom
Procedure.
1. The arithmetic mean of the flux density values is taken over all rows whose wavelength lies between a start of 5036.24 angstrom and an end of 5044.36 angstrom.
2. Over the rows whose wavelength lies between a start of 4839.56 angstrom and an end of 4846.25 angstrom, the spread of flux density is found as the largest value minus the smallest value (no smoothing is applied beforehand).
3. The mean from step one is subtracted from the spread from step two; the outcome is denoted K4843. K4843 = -6.41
